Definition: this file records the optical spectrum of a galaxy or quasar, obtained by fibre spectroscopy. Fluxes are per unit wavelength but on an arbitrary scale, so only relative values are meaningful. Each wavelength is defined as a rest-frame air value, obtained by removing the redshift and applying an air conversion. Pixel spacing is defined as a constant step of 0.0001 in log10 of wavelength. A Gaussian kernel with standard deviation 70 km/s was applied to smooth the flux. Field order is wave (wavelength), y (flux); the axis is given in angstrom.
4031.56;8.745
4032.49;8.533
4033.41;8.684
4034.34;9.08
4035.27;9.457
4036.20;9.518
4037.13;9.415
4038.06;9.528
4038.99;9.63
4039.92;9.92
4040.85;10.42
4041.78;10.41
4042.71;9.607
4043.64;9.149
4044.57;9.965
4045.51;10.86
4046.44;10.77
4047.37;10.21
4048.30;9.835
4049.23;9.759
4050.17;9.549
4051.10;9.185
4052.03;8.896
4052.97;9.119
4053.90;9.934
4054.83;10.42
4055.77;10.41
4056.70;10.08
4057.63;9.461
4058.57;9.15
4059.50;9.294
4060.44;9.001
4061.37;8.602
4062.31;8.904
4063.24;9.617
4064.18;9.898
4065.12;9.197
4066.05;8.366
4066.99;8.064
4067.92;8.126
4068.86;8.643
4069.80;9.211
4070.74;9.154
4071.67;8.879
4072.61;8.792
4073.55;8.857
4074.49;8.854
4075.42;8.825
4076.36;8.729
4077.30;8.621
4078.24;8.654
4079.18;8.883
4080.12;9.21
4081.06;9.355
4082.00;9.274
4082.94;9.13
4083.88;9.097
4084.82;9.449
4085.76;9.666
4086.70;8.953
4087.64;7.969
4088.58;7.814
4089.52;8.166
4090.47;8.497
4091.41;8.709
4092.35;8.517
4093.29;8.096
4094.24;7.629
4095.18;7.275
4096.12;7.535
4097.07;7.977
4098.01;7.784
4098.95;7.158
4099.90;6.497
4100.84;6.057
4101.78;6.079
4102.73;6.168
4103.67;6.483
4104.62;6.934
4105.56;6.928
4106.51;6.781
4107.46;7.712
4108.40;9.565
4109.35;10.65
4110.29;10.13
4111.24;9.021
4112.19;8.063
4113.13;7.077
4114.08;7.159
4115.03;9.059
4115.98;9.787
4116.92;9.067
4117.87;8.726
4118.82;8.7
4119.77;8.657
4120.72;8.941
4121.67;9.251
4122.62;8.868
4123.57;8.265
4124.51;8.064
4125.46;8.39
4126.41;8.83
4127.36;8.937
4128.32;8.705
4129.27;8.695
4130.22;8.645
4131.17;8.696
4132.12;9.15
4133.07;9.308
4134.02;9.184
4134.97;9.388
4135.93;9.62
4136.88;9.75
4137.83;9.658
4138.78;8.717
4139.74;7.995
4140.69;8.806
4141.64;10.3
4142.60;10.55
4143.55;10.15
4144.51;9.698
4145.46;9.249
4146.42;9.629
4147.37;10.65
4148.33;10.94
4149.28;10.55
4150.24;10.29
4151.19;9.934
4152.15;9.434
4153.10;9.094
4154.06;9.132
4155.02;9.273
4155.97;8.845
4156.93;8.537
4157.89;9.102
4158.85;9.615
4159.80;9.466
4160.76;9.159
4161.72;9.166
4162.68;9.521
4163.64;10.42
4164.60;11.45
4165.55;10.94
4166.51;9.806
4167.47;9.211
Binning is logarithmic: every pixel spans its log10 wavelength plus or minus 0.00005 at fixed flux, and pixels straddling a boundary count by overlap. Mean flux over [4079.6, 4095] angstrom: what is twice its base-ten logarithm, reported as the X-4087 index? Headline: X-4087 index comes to 1.88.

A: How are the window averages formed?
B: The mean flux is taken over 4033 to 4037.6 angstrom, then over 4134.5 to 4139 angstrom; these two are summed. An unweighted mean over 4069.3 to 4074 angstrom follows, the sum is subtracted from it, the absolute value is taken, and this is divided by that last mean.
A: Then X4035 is 1.08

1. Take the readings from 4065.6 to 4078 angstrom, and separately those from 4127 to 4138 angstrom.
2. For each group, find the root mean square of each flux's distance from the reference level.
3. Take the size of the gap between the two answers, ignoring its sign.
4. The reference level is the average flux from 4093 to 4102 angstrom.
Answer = 0.45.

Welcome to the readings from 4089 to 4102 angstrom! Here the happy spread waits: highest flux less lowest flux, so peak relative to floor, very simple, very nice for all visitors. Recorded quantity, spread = 2.65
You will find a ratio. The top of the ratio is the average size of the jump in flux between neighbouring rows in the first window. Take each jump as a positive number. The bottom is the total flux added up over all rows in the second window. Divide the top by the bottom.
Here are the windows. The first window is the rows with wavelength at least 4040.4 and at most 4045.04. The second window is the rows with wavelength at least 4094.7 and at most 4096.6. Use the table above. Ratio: 0.035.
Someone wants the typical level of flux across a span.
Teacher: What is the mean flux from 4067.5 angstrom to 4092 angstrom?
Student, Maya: 8.8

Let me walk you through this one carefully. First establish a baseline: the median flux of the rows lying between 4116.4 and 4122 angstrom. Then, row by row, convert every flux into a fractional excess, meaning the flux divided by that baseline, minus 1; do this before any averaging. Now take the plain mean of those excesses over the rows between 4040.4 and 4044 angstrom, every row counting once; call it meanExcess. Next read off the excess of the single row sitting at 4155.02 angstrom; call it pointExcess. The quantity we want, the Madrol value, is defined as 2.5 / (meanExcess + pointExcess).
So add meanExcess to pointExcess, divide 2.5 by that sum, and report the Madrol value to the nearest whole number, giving 15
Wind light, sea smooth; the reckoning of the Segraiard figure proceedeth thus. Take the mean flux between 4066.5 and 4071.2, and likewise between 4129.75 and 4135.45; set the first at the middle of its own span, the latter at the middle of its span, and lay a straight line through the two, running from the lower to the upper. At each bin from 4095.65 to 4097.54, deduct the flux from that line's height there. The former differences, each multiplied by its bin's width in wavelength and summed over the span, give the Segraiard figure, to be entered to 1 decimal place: 2.0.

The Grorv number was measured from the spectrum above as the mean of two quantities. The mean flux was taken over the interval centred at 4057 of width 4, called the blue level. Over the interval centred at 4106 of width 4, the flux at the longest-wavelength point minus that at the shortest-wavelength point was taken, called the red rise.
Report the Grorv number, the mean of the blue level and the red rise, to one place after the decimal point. 5.3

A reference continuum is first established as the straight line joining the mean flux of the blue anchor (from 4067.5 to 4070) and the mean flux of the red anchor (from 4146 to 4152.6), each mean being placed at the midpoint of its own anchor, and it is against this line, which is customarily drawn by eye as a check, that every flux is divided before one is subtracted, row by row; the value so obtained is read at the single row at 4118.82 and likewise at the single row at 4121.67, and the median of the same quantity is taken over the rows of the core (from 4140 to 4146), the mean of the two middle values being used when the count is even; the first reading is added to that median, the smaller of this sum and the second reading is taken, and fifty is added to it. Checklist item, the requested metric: 49.9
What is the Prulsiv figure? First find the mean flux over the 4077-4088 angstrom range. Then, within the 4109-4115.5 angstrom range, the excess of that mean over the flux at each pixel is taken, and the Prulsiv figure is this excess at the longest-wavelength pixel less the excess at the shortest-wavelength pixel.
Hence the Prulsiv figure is 1.6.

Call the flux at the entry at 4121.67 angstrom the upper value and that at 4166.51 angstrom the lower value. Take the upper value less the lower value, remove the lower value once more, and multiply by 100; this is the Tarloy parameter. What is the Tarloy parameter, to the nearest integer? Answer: -1036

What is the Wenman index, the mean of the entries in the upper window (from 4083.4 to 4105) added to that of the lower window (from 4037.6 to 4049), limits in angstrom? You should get 17.8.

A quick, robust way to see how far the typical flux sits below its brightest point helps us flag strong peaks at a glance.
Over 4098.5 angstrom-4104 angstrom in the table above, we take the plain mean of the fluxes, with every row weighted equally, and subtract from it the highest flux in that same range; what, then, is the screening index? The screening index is -0.8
